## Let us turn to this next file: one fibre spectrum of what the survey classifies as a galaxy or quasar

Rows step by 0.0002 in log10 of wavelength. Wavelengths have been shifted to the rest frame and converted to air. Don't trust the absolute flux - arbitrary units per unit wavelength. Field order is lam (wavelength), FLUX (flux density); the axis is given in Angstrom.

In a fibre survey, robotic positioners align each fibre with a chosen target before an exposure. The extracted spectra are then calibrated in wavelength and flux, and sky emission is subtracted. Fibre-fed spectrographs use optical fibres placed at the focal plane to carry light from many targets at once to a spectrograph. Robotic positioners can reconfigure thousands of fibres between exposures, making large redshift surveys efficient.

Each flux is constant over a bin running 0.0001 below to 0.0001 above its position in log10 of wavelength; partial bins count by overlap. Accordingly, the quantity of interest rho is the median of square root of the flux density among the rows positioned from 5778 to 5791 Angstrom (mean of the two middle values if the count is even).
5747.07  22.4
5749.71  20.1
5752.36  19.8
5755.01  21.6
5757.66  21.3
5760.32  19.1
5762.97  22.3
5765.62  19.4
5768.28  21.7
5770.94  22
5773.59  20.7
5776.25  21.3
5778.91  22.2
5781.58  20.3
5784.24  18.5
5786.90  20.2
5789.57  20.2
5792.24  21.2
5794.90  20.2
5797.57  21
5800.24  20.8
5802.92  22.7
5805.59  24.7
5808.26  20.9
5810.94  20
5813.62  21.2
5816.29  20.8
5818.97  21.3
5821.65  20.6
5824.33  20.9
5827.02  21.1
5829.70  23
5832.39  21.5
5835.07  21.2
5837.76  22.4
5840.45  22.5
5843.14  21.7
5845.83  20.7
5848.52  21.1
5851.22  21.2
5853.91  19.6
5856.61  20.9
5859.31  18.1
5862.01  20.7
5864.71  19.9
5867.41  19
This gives 4.494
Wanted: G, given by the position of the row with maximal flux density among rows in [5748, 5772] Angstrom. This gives 5762.97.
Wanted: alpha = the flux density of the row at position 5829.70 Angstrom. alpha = 23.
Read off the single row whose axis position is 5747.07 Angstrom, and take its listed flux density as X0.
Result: 22.4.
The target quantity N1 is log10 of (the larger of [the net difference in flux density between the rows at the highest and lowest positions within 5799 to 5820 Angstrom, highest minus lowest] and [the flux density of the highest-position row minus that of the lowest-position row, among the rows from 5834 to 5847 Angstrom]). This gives -0.3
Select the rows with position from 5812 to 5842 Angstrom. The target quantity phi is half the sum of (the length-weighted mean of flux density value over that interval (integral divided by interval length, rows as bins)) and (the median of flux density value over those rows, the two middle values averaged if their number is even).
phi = 21.3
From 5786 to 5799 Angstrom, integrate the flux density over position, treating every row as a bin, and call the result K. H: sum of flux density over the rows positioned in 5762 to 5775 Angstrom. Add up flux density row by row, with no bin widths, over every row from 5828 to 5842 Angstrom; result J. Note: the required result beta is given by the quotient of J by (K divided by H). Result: 44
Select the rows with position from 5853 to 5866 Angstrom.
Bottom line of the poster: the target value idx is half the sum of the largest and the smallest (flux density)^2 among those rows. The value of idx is 382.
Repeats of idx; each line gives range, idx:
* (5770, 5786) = 418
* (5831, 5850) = 467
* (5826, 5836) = 487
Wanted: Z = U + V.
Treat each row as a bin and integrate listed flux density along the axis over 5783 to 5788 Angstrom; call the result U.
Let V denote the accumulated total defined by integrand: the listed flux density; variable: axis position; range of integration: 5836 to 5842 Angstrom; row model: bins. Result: 231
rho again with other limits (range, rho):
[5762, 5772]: 4.674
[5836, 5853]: 4.631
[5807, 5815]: 4.572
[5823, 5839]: 4.621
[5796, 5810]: 4.583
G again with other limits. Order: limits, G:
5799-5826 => 5805.59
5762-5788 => 5762.97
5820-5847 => 5829.70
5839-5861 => 5840.45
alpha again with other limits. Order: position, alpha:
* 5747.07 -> 22.4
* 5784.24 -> 18.5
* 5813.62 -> 21.2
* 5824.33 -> 20.9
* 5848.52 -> 21.1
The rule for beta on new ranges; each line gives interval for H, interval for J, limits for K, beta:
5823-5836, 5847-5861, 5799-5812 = 38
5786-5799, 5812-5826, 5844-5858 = 37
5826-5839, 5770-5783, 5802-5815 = 41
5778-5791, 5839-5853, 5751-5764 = 40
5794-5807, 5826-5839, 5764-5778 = 40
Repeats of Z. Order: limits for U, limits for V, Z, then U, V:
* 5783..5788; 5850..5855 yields 199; 97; 102.2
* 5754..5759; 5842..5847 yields 213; 107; 106.0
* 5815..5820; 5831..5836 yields 212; 105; 106.9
